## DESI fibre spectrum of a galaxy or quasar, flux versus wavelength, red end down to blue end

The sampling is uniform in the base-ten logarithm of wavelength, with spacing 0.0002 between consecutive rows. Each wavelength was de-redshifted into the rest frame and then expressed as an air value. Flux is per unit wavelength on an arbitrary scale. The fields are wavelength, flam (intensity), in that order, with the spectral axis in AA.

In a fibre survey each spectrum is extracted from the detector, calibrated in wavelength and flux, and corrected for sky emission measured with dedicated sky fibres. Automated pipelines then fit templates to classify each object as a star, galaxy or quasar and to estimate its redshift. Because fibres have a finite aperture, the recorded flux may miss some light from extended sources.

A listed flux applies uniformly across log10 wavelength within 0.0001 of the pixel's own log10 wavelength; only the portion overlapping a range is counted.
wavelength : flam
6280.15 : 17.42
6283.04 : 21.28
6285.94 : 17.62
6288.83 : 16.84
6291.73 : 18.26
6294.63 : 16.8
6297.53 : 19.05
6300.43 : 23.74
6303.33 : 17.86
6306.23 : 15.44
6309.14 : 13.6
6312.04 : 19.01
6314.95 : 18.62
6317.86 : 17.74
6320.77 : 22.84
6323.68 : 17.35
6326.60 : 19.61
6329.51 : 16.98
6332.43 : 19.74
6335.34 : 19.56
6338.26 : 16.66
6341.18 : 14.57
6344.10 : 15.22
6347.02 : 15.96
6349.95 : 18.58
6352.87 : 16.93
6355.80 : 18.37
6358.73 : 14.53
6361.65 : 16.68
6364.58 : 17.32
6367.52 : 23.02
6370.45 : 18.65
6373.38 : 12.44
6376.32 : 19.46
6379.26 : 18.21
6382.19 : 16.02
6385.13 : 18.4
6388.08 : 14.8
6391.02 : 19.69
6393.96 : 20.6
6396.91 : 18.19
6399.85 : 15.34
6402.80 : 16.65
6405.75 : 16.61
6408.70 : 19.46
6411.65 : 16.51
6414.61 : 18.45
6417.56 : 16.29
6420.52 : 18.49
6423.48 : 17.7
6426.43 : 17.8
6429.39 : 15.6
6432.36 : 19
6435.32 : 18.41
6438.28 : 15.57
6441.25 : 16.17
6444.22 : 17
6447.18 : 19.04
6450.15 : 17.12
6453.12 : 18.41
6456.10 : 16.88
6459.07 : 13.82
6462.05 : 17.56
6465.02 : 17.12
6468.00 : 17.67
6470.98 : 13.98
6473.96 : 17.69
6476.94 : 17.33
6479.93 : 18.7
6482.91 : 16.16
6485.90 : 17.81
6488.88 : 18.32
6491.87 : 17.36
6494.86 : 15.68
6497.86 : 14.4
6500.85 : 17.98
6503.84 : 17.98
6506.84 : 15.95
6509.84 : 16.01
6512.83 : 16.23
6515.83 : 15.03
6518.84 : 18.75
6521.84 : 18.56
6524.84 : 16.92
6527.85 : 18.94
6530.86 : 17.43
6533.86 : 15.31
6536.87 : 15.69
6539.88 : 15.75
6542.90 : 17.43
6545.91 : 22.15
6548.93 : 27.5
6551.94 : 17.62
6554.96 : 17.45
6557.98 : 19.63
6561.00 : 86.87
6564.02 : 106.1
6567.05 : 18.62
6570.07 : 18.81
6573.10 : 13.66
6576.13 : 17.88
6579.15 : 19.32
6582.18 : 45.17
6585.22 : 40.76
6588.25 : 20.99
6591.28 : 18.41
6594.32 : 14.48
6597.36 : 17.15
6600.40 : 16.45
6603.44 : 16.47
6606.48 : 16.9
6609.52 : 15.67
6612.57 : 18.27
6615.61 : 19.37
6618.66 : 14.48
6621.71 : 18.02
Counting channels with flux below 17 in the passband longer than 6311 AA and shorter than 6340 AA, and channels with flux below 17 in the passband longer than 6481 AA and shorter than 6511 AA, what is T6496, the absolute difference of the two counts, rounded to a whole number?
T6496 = 3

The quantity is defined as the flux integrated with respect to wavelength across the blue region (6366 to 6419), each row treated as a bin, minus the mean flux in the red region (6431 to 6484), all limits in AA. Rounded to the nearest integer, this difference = 921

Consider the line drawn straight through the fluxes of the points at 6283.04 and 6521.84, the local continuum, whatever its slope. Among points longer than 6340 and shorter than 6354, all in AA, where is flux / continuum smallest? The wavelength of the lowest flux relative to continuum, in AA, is 6341.18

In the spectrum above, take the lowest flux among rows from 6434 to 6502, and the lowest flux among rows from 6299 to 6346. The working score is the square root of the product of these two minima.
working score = 13.7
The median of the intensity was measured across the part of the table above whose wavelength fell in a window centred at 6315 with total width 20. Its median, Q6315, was 17.7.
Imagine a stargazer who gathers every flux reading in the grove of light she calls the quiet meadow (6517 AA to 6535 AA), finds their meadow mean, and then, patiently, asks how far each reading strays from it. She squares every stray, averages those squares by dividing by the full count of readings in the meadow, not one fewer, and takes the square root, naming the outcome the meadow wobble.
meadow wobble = 1.28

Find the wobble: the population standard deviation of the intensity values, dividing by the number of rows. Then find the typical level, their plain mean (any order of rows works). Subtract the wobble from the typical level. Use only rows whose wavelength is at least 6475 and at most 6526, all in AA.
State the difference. 15.7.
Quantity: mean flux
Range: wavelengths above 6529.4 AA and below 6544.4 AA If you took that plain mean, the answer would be 16.3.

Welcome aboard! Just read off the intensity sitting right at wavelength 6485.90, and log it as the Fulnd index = 17.81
